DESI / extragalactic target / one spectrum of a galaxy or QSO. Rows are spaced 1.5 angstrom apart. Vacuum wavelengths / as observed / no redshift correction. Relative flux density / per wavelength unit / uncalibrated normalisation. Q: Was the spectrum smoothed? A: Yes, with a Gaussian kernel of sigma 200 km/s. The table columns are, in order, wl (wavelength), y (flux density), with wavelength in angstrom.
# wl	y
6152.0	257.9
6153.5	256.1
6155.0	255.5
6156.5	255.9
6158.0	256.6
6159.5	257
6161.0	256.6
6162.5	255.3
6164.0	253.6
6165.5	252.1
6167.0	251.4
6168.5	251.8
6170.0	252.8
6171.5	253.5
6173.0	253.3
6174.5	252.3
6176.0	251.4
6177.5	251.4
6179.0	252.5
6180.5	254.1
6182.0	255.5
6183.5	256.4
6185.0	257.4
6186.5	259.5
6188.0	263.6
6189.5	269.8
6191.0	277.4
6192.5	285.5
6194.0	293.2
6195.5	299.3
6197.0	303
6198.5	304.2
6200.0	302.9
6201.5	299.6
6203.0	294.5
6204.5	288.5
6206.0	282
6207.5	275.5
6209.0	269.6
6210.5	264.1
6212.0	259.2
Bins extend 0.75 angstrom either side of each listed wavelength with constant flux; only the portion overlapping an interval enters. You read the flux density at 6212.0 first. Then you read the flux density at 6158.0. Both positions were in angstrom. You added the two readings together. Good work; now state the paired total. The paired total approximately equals 516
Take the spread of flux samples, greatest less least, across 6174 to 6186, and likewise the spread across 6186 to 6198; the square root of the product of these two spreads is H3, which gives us 16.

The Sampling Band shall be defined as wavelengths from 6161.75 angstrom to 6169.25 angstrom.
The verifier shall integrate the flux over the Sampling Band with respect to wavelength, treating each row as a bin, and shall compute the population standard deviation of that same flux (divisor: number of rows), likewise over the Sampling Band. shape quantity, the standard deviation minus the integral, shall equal -1895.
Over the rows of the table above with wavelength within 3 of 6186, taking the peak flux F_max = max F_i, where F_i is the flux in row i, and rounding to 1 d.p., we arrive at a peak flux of 263.6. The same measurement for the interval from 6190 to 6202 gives 304.2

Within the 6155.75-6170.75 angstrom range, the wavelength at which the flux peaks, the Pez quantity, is 6159.5 angstrom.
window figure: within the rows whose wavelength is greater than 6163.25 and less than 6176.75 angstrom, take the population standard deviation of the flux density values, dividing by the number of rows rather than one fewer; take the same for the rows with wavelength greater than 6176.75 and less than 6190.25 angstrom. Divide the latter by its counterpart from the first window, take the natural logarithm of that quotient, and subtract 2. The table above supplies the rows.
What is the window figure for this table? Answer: -0.10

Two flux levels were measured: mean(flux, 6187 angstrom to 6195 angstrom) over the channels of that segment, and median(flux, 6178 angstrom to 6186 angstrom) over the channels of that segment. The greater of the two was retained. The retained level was 278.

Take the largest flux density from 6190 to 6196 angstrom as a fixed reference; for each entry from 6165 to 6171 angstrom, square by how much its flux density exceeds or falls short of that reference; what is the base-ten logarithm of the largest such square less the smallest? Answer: 2.1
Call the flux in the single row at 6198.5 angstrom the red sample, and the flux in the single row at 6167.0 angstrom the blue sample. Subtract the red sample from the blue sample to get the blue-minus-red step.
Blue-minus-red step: -53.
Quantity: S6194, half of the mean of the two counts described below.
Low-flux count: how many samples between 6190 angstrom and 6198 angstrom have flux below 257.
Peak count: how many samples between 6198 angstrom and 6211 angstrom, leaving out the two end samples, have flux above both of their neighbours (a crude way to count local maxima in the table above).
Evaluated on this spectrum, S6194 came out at 0.0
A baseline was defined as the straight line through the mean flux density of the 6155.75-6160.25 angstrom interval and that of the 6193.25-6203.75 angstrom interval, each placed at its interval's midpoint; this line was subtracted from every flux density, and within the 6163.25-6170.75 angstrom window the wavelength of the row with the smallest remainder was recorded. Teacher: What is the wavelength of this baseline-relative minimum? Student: 6170.0 angstrom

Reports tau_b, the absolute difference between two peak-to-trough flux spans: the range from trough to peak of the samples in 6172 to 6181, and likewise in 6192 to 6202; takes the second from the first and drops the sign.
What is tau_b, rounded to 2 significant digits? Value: 16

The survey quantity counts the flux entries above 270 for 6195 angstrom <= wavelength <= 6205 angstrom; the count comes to 7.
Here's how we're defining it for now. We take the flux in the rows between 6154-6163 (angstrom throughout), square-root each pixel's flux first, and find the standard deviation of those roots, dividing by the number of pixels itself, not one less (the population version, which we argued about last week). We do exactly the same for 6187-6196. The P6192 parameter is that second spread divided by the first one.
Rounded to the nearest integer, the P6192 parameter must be 19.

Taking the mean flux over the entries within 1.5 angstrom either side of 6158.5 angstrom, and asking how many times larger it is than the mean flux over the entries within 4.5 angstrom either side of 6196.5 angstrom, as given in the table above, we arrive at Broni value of 0.86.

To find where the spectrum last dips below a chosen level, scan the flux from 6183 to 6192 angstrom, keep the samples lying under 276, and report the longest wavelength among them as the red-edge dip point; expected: 6189.5 angstrom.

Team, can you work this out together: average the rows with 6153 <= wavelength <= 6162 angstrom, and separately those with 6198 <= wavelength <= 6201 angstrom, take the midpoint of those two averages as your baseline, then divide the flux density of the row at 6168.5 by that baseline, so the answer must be 0.900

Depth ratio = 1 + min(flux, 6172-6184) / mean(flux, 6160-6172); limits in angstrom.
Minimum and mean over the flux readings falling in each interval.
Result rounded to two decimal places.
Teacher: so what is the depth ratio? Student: 1.99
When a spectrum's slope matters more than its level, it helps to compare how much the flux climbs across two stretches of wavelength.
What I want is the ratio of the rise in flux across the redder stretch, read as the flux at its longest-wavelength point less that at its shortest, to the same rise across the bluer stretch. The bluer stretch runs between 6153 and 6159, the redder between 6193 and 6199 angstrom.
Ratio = 22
